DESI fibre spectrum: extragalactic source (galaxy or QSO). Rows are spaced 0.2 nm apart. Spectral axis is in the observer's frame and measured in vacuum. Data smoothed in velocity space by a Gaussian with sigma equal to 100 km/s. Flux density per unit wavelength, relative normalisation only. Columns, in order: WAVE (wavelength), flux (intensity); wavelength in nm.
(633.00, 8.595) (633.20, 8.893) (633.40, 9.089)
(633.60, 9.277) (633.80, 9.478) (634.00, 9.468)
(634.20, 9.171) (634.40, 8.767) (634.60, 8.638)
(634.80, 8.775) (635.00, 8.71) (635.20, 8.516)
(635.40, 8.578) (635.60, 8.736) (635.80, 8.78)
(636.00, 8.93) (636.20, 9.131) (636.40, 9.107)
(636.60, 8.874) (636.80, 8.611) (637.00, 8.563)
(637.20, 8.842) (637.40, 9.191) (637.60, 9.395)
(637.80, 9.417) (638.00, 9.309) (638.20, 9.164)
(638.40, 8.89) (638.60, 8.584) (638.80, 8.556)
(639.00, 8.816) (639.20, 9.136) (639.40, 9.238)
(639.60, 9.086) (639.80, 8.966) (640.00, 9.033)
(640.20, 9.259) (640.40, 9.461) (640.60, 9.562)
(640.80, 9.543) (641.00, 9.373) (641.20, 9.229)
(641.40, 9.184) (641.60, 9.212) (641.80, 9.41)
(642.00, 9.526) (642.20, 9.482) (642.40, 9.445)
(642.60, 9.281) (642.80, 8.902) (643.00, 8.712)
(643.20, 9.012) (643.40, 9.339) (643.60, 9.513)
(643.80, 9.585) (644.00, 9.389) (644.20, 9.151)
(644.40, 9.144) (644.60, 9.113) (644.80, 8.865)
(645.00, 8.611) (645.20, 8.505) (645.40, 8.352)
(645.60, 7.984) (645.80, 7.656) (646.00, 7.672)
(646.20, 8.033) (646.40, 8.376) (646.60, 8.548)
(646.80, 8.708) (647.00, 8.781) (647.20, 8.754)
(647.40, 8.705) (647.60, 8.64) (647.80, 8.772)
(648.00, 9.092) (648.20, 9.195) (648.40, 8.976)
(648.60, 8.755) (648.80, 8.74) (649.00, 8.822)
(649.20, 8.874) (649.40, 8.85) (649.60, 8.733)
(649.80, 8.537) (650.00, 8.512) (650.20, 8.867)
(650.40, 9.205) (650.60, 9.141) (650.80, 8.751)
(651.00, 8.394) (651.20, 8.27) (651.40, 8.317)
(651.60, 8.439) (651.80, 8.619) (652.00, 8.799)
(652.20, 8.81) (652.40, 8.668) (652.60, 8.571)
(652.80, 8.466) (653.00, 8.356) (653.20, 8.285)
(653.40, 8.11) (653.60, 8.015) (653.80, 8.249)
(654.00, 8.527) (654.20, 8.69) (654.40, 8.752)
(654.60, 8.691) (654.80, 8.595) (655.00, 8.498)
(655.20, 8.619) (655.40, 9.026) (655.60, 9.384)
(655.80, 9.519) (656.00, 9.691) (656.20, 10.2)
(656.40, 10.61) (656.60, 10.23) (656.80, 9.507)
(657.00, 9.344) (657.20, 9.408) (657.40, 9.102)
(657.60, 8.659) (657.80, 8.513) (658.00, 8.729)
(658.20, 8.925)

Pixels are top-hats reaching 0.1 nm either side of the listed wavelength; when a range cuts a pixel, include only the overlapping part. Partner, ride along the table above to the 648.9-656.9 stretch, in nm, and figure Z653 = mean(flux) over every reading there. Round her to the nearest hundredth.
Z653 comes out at 8.83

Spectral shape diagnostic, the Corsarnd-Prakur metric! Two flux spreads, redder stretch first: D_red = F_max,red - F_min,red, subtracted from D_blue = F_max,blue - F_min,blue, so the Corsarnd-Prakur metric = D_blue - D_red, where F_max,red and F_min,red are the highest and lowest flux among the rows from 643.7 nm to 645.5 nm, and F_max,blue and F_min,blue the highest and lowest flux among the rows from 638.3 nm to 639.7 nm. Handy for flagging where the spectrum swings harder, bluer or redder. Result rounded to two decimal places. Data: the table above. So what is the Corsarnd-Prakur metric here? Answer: -0.55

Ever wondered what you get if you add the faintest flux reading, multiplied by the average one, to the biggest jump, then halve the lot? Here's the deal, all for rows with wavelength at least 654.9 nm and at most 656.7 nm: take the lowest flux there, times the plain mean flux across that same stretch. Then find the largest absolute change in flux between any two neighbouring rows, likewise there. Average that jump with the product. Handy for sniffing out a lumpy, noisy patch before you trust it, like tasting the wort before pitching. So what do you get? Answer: 41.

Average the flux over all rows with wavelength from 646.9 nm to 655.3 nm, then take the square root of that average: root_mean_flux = 2.94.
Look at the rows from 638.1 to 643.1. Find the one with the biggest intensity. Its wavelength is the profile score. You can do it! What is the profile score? 640.60 nm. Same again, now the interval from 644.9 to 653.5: 650.40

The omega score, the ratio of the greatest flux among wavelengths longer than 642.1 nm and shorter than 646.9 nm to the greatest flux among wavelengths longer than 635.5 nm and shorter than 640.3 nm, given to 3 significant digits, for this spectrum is 1.02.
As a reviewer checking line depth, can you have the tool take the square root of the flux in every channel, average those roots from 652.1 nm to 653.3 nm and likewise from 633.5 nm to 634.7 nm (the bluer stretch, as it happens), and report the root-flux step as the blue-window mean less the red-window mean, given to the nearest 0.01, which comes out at 0.10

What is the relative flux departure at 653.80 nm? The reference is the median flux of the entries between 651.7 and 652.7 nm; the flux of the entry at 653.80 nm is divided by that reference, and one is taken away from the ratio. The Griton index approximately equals -0.048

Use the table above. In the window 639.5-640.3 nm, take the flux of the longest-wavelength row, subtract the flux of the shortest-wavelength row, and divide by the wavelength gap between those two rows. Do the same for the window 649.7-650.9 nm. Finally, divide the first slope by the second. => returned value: 1.3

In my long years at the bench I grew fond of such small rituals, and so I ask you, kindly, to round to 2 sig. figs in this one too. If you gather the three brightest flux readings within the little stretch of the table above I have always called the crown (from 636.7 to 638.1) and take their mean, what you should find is 9.4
